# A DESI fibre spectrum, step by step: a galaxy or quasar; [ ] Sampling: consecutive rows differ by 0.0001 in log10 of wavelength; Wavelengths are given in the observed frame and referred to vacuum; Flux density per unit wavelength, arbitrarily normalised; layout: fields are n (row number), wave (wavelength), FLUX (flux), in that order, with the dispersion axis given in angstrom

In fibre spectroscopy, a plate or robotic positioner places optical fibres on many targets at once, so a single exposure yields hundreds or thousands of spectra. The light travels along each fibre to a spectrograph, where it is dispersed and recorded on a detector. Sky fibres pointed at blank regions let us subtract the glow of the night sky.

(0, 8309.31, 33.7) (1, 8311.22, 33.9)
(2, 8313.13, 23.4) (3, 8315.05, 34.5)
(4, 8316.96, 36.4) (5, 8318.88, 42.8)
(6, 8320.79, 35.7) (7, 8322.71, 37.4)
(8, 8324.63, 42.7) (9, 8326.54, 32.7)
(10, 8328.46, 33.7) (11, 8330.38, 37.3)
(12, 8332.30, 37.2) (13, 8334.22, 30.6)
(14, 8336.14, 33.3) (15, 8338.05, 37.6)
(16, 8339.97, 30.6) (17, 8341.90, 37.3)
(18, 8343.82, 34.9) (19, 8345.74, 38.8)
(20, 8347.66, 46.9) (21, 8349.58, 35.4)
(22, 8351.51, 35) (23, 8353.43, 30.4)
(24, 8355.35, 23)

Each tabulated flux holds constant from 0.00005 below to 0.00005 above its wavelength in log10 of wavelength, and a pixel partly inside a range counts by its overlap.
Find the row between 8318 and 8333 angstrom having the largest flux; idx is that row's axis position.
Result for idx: 8318.88 angstrom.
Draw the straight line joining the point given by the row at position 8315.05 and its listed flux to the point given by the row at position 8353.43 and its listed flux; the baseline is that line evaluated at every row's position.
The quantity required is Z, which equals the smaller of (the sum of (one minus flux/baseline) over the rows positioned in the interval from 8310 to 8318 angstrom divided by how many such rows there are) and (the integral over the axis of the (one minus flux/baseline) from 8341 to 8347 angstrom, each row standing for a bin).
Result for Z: -1.2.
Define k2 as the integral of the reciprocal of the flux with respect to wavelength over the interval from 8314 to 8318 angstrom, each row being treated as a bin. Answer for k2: 0.114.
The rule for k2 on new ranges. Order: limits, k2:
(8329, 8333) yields 0.108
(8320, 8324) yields 0.108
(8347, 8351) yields 0.102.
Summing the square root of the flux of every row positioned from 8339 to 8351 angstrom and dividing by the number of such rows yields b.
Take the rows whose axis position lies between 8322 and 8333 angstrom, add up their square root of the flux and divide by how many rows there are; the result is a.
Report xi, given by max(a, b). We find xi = 6.10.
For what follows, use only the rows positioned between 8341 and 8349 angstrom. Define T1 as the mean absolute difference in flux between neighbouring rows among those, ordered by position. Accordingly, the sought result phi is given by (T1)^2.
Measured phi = 23.0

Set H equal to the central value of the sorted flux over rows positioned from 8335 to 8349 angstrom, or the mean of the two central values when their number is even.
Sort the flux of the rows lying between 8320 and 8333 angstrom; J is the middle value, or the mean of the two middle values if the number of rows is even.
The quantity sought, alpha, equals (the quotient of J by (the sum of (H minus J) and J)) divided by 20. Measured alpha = 0.050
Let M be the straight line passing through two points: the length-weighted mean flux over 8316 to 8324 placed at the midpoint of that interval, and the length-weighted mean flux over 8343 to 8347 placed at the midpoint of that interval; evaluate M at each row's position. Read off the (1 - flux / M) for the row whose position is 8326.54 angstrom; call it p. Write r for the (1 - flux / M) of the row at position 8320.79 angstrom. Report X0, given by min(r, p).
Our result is 0.07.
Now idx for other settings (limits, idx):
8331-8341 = 8338.05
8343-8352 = 8347.66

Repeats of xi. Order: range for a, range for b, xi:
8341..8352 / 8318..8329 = 6.16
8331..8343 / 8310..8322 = 5.86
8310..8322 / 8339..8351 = 6.10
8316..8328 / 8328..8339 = 6.15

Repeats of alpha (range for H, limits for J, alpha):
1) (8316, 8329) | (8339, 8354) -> 0.048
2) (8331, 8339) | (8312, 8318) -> 0.049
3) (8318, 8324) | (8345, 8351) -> 0.052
